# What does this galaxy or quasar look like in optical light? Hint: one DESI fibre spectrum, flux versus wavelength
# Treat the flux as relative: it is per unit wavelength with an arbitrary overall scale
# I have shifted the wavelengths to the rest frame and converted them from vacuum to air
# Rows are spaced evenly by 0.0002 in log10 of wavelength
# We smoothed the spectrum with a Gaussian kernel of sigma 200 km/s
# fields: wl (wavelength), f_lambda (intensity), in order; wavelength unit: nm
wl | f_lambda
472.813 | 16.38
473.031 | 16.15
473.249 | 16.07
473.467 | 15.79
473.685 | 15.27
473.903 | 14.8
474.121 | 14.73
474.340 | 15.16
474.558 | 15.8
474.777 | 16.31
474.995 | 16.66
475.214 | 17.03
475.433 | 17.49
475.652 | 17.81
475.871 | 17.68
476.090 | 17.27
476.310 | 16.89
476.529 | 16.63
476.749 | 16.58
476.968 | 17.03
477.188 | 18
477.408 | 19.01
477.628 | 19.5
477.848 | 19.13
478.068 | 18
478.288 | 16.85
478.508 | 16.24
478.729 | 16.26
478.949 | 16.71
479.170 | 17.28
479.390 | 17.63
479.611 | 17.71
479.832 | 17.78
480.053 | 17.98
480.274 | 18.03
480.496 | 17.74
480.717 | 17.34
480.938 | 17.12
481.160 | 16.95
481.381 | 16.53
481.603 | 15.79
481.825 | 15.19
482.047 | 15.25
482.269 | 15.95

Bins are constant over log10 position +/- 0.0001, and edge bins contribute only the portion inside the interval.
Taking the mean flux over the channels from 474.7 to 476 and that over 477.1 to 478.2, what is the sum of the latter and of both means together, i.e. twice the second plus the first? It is 54.6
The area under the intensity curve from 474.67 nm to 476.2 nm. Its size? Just 26.3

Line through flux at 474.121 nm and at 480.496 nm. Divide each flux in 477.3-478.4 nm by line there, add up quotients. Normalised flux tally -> 5.61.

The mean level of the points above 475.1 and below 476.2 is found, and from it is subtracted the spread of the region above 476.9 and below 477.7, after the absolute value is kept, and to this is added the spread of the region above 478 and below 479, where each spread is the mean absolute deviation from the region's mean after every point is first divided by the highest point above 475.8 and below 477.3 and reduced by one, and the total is 17.4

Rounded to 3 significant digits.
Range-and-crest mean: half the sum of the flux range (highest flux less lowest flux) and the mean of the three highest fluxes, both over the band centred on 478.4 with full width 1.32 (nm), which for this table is 10.4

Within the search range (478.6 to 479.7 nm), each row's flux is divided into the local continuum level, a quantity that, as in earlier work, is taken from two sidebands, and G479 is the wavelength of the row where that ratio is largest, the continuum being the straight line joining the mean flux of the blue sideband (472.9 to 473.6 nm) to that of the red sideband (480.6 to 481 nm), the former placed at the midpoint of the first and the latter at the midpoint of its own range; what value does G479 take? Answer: 478.729 nm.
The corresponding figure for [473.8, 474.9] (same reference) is 474.121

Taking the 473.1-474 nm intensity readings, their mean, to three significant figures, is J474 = 15.5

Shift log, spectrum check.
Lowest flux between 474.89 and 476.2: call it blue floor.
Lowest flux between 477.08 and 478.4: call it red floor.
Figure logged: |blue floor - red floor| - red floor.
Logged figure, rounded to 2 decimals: -16.66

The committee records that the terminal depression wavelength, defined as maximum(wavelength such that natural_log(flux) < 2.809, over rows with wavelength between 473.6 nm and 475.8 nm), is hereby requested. 474.777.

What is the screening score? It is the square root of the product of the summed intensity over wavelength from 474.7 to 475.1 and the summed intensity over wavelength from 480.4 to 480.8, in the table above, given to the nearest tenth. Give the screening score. 34.0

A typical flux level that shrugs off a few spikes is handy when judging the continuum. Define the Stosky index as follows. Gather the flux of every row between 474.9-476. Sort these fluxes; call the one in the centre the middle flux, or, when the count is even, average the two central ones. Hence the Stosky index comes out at 17.5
